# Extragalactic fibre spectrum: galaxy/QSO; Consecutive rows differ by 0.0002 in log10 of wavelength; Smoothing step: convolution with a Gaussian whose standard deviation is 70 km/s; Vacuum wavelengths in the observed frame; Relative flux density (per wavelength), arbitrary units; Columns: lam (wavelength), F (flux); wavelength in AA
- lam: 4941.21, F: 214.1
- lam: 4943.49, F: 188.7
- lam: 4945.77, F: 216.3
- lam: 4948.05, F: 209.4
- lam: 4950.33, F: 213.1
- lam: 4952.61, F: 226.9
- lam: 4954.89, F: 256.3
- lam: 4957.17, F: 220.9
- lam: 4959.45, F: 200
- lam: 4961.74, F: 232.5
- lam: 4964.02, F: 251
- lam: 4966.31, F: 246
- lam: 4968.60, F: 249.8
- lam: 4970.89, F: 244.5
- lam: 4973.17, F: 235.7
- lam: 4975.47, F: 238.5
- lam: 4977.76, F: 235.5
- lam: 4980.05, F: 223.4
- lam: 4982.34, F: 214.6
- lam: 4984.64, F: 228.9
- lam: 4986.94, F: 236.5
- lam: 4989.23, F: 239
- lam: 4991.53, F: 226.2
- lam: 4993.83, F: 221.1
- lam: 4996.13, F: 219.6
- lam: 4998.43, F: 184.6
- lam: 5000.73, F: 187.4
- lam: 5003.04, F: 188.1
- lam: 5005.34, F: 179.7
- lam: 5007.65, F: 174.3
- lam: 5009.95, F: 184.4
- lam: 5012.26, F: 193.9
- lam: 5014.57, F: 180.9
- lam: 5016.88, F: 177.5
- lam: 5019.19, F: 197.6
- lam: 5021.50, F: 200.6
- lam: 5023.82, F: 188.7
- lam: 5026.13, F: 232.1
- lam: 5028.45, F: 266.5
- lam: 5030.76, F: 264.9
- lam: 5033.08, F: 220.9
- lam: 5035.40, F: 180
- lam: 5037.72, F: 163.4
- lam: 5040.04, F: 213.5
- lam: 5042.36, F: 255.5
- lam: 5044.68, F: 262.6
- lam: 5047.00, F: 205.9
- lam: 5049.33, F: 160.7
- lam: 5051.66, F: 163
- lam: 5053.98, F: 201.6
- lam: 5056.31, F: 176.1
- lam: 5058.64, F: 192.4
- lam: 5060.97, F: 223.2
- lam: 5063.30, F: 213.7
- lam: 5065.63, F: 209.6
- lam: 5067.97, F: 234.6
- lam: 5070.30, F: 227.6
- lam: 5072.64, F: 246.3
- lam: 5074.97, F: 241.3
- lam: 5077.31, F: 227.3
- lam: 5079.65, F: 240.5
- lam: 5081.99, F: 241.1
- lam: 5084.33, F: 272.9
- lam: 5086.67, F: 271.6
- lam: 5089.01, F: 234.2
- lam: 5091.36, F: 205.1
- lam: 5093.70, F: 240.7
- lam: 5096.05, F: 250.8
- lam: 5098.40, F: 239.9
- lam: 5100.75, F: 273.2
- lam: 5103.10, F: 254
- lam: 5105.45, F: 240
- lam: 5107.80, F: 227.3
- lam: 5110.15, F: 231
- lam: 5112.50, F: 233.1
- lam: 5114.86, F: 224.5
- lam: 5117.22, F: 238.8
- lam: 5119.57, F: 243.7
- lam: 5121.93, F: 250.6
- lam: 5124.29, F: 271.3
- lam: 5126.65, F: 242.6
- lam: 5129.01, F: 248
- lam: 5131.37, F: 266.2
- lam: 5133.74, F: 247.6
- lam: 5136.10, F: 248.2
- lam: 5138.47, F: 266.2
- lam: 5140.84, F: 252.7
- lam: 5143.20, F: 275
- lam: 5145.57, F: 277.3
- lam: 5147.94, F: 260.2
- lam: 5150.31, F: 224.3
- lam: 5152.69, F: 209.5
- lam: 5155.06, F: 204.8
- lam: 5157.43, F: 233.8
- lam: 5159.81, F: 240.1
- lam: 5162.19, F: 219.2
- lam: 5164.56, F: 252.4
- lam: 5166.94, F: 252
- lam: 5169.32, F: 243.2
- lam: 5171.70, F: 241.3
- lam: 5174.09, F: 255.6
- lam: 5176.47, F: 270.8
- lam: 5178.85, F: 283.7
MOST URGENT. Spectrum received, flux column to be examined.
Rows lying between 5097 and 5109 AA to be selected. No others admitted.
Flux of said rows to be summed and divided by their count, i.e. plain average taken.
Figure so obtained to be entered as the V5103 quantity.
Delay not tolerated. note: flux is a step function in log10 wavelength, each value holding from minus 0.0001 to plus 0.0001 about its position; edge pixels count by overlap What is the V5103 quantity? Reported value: 247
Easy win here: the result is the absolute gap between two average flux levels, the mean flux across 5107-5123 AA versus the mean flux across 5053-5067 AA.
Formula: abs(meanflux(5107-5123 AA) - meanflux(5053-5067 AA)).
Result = 33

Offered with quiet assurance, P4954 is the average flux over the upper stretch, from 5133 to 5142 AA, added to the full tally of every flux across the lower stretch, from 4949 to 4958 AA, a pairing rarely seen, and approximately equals 1171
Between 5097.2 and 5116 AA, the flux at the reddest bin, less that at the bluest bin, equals -15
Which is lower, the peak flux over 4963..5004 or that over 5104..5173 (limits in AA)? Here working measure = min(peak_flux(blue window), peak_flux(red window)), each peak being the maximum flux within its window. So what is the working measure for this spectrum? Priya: 251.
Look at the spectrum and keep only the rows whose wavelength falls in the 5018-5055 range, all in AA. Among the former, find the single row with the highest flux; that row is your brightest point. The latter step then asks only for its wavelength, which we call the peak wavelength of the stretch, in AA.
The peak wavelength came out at 5028.45 AA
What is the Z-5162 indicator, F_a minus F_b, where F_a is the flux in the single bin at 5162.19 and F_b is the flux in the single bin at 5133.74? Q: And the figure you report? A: -28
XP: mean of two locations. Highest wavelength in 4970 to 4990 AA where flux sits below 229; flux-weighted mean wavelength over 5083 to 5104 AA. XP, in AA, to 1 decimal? 5039.2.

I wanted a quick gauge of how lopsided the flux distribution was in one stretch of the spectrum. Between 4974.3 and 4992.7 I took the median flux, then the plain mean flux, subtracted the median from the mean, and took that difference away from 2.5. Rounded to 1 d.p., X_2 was 4.4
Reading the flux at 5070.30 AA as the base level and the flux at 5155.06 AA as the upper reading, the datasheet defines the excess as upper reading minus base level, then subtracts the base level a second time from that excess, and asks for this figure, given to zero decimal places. -250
